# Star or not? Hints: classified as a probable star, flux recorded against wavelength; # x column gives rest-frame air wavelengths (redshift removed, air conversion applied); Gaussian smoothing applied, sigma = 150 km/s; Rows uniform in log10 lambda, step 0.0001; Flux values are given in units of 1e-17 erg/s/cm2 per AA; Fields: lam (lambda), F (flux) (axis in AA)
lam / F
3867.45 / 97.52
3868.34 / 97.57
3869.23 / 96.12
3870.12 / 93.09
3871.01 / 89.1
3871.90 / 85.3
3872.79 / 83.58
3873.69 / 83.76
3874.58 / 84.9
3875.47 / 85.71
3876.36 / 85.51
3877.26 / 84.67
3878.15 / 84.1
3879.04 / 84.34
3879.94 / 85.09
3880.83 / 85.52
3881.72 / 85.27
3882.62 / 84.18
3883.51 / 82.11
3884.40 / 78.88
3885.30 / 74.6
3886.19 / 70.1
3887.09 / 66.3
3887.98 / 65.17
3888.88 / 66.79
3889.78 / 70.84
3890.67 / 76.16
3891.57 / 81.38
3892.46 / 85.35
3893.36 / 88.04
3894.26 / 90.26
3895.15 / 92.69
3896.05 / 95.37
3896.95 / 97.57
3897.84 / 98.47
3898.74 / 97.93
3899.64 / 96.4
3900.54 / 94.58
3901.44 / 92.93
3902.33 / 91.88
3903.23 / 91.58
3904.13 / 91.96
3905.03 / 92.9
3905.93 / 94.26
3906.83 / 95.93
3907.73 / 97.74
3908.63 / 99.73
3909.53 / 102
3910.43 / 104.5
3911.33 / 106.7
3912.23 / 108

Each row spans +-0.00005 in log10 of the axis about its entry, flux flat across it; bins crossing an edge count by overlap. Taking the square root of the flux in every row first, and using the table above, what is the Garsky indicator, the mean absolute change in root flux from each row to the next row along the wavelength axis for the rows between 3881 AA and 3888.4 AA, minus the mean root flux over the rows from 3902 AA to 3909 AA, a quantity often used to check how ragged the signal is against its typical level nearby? -9.55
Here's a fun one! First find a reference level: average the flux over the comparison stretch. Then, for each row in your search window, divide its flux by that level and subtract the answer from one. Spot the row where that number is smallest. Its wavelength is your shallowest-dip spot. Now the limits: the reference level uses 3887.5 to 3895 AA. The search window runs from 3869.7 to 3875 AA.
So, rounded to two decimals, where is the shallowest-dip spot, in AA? 3870.12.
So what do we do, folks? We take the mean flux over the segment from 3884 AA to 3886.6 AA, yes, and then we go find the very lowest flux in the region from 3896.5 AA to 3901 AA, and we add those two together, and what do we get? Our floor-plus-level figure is 169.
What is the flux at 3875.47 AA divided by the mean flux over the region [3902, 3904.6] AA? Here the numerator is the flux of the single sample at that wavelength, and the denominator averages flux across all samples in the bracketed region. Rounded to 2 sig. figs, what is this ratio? 0.93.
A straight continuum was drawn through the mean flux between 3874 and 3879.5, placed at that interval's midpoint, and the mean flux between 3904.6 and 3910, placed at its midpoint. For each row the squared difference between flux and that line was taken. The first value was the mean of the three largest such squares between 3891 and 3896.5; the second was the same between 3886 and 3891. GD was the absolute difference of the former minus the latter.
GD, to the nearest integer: 497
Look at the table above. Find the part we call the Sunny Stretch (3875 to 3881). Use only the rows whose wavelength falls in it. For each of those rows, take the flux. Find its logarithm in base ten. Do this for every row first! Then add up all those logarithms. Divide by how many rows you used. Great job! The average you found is 1.929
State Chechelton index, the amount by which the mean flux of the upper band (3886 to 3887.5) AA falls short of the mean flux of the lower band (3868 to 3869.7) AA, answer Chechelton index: 29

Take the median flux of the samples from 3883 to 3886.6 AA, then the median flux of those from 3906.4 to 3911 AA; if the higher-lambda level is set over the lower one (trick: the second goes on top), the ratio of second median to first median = 1.30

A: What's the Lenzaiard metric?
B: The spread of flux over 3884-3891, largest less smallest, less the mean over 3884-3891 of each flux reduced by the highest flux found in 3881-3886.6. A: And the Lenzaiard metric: 28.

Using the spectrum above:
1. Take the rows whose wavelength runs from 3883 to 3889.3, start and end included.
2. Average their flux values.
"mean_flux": 72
